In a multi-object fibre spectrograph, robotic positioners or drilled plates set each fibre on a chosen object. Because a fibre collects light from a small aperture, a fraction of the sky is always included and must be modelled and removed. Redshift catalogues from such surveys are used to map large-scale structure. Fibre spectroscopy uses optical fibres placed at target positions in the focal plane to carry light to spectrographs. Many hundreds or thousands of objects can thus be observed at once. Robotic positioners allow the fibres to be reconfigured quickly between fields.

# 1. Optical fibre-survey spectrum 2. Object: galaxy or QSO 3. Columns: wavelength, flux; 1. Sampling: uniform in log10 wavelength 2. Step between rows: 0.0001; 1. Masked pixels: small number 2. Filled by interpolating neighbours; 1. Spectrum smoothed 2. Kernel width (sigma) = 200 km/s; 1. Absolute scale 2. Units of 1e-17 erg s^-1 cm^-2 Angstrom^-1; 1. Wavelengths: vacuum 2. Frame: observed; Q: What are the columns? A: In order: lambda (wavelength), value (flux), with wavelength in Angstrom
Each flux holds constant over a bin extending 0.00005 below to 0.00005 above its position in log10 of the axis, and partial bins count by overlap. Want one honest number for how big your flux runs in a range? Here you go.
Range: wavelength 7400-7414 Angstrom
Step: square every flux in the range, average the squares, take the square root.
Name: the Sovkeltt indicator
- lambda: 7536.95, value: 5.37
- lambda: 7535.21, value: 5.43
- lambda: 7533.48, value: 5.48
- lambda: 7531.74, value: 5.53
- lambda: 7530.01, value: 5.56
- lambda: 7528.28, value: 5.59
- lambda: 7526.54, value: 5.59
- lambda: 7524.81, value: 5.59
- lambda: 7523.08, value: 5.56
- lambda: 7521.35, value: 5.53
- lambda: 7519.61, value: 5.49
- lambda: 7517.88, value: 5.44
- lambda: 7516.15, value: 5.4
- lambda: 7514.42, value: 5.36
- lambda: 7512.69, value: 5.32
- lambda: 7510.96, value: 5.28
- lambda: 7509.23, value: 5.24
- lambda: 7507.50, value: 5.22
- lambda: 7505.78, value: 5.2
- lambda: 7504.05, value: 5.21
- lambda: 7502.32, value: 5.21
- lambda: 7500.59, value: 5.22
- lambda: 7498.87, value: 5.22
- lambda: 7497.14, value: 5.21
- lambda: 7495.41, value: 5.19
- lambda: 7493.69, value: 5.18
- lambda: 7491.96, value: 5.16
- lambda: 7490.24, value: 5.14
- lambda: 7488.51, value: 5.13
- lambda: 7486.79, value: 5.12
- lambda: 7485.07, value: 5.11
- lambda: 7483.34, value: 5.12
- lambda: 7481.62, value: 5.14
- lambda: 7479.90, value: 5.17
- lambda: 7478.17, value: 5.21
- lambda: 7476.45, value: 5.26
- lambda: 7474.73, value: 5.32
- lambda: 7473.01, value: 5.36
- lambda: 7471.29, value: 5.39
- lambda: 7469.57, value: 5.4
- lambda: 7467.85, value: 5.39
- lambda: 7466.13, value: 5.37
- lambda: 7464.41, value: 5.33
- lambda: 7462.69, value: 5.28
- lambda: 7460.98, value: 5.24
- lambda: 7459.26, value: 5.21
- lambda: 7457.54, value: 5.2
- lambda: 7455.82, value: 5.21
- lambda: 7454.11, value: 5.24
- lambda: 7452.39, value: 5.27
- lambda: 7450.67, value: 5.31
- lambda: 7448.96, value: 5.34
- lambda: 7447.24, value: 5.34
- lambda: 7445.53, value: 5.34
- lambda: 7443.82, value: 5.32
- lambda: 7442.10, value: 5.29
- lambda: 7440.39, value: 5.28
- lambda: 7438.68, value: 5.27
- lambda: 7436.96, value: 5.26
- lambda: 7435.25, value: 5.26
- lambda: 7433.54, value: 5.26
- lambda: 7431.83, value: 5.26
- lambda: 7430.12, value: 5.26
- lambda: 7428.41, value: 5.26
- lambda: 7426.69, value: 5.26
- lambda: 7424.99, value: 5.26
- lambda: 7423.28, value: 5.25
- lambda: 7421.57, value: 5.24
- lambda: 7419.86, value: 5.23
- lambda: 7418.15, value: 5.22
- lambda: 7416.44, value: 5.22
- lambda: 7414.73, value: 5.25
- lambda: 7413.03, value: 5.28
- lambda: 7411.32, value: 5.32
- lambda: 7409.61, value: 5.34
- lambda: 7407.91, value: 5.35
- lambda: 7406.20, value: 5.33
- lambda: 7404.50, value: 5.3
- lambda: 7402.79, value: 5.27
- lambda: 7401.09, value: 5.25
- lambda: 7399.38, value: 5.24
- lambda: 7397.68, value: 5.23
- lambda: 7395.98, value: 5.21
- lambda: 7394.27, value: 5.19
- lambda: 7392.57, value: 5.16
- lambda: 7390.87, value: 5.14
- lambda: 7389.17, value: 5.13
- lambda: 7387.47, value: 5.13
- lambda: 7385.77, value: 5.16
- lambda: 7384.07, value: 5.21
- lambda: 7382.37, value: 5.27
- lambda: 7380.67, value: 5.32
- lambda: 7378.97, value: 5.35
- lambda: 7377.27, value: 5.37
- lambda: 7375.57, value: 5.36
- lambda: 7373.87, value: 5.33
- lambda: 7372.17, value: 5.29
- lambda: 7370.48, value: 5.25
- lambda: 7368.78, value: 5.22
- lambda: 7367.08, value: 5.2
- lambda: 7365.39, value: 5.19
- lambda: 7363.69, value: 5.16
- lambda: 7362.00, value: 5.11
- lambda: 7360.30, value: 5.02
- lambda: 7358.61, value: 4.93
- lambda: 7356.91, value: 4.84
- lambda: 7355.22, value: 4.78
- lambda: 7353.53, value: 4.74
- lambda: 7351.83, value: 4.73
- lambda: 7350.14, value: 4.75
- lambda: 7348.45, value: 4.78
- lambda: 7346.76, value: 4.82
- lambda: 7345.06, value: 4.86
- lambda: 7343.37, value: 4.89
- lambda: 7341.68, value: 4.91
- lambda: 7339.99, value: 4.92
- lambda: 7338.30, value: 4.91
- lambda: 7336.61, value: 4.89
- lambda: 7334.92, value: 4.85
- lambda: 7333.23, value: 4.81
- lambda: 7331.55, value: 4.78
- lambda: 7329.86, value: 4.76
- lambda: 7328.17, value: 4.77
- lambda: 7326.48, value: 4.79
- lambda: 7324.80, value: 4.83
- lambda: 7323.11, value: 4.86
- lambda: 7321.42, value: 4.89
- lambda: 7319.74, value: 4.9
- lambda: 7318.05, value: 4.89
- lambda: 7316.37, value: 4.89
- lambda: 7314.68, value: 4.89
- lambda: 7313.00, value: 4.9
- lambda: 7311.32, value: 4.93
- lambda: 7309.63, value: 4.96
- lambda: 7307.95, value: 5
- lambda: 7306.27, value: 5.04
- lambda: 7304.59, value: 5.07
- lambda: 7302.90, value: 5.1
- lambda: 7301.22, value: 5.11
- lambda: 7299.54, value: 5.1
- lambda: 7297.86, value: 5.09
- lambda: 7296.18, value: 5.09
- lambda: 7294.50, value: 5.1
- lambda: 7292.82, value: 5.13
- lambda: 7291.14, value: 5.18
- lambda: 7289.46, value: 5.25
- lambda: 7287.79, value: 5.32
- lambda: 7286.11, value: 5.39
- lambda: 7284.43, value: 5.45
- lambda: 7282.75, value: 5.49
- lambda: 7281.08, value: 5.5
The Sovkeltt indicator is 5.31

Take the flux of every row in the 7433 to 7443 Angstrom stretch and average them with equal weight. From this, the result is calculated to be 5.27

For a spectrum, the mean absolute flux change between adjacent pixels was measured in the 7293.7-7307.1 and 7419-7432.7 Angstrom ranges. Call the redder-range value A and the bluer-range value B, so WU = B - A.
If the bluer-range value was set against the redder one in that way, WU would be 0.0100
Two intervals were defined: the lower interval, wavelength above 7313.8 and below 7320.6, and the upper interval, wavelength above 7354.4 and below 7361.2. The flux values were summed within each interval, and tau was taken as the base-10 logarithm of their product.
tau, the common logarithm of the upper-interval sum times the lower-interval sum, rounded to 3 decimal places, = 2.583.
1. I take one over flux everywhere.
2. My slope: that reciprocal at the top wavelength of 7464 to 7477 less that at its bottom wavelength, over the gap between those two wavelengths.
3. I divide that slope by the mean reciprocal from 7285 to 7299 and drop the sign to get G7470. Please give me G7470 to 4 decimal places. 0.0011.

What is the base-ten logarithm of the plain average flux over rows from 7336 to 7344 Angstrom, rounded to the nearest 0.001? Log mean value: 0.691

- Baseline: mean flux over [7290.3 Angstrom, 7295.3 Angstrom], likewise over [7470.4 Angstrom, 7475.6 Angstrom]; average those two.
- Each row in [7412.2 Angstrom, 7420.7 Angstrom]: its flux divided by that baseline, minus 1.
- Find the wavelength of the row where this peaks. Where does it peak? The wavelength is 7413.03 Angstrom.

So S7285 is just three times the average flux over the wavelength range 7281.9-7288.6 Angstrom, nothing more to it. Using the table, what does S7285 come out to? 16.2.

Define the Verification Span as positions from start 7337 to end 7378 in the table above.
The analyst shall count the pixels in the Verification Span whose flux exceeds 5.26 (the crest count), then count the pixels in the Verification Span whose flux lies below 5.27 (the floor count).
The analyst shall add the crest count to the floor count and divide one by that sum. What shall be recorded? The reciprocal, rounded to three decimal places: 0.042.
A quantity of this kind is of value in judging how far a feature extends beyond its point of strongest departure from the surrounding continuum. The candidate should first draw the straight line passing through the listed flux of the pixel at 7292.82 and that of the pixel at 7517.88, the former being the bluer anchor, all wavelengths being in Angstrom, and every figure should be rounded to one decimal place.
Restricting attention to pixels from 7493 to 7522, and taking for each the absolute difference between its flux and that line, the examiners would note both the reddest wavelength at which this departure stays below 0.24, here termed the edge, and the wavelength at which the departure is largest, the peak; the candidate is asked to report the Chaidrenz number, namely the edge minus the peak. 27.7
